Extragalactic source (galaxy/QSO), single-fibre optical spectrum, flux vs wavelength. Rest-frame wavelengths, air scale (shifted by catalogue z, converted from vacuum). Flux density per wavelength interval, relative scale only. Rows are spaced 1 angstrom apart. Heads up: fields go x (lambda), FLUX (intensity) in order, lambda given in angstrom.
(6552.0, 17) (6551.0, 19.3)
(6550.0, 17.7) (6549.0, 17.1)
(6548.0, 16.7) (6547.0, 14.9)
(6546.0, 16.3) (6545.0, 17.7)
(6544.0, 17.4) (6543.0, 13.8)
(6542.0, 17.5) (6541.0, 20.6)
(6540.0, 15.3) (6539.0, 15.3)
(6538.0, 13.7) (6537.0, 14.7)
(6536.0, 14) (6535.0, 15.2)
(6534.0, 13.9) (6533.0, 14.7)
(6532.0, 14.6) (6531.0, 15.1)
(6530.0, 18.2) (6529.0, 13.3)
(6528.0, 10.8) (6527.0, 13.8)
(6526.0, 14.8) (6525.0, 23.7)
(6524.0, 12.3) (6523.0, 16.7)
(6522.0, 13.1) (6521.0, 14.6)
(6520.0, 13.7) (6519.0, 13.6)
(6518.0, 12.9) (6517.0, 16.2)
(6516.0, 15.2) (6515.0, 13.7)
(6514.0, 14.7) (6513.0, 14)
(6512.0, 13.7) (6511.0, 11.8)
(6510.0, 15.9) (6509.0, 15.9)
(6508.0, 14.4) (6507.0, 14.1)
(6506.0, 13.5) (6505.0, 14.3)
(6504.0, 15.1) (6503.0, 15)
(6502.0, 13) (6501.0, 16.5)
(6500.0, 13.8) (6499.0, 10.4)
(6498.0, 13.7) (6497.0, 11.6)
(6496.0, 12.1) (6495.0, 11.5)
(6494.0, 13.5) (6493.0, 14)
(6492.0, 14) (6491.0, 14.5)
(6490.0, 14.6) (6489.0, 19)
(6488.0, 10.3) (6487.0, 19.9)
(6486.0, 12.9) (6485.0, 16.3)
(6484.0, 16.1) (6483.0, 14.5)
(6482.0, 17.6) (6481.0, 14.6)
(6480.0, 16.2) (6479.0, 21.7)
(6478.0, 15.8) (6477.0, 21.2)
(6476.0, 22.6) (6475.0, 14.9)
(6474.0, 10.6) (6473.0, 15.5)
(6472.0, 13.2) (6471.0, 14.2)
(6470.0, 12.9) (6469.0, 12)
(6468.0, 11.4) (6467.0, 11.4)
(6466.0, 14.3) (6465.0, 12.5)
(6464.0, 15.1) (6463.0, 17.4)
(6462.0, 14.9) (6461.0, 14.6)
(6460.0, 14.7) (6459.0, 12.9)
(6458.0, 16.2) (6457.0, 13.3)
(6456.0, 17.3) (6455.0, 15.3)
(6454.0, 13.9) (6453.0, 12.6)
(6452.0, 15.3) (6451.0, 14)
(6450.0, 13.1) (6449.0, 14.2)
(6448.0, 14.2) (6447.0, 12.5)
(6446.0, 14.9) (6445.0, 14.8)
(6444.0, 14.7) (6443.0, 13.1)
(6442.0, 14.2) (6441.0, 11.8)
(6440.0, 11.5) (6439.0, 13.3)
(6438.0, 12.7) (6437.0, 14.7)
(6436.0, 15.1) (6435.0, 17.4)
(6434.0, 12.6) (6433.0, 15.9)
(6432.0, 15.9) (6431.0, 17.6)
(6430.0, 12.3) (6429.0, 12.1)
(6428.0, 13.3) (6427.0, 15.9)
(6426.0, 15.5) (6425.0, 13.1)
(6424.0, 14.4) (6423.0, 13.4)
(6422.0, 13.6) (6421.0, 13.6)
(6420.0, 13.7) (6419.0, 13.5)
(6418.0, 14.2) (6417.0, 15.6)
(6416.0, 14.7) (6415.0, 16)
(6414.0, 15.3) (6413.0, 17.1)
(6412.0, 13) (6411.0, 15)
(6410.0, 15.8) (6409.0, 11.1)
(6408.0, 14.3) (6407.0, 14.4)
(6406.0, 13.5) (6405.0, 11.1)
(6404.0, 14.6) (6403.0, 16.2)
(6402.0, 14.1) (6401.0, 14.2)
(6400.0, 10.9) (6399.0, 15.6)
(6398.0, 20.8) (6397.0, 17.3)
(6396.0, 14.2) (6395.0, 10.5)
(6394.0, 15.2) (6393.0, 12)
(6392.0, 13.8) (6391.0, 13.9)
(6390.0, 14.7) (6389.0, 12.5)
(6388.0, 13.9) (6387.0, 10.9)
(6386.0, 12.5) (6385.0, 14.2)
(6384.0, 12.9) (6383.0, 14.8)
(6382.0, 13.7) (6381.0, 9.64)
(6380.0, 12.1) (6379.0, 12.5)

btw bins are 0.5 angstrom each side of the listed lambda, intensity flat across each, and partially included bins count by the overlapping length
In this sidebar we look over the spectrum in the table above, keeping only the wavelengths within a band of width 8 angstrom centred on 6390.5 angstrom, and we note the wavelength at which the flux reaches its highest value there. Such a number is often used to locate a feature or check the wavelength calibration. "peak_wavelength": 6394.0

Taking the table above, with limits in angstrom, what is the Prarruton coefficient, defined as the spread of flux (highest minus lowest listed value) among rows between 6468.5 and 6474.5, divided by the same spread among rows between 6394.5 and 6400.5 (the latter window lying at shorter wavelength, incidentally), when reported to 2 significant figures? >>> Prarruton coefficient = 0.48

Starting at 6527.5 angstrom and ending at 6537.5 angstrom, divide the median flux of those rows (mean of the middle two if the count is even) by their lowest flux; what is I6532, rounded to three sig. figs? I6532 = 1.36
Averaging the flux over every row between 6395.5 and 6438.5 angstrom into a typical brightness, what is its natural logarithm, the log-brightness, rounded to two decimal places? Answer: 2.68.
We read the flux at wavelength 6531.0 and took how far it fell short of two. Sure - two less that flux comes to -13.1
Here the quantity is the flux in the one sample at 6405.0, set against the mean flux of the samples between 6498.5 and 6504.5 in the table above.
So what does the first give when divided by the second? 0.795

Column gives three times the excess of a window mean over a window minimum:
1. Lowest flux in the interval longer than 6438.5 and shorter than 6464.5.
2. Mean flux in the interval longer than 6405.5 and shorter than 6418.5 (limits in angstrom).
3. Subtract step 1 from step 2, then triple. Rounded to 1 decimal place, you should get 9.3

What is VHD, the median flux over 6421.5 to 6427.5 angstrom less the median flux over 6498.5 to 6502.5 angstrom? 0.60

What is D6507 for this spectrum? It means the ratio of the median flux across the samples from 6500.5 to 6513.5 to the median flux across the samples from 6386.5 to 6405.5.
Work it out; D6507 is 1.014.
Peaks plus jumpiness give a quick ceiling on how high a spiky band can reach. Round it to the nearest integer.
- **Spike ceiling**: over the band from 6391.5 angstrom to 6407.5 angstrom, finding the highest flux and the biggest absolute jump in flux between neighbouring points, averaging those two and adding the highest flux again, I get 34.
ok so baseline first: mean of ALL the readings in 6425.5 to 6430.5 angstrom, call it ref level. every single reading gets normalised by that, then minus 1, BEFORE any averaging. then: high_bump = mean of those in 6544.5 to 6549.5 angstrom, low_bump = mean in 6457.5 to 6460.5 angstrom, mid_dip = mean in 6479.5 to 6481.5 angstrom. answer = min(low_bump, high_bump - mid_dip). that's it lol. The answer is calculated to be 0.06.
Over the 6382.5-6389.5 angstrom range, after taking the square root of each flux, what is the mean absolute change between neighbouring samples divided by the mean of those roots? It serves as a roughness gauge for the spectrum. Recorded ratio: 0.070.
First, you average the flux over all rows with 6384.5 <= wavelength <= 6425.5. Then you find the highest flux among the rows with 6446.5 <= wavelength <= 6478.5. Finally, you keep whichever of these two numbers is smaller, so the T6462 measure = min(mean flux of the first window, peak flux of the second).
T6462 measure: 14.11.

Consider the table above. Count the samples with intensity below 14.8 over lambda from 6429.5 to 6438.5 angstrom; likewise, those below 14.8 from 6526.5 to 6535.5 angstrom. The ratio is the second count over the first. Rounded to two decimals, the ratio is 1.50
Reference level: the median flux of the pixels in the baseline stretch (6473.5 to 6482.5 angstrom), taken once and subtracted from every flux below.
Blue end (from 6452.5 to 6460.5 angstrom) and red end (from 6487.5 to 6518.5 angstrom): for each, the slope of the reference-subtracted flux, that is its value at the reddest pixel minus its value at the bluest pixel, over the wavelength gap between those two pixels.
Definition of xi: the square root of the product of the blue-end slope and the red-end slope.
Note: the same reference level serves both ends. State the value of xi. 0.161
